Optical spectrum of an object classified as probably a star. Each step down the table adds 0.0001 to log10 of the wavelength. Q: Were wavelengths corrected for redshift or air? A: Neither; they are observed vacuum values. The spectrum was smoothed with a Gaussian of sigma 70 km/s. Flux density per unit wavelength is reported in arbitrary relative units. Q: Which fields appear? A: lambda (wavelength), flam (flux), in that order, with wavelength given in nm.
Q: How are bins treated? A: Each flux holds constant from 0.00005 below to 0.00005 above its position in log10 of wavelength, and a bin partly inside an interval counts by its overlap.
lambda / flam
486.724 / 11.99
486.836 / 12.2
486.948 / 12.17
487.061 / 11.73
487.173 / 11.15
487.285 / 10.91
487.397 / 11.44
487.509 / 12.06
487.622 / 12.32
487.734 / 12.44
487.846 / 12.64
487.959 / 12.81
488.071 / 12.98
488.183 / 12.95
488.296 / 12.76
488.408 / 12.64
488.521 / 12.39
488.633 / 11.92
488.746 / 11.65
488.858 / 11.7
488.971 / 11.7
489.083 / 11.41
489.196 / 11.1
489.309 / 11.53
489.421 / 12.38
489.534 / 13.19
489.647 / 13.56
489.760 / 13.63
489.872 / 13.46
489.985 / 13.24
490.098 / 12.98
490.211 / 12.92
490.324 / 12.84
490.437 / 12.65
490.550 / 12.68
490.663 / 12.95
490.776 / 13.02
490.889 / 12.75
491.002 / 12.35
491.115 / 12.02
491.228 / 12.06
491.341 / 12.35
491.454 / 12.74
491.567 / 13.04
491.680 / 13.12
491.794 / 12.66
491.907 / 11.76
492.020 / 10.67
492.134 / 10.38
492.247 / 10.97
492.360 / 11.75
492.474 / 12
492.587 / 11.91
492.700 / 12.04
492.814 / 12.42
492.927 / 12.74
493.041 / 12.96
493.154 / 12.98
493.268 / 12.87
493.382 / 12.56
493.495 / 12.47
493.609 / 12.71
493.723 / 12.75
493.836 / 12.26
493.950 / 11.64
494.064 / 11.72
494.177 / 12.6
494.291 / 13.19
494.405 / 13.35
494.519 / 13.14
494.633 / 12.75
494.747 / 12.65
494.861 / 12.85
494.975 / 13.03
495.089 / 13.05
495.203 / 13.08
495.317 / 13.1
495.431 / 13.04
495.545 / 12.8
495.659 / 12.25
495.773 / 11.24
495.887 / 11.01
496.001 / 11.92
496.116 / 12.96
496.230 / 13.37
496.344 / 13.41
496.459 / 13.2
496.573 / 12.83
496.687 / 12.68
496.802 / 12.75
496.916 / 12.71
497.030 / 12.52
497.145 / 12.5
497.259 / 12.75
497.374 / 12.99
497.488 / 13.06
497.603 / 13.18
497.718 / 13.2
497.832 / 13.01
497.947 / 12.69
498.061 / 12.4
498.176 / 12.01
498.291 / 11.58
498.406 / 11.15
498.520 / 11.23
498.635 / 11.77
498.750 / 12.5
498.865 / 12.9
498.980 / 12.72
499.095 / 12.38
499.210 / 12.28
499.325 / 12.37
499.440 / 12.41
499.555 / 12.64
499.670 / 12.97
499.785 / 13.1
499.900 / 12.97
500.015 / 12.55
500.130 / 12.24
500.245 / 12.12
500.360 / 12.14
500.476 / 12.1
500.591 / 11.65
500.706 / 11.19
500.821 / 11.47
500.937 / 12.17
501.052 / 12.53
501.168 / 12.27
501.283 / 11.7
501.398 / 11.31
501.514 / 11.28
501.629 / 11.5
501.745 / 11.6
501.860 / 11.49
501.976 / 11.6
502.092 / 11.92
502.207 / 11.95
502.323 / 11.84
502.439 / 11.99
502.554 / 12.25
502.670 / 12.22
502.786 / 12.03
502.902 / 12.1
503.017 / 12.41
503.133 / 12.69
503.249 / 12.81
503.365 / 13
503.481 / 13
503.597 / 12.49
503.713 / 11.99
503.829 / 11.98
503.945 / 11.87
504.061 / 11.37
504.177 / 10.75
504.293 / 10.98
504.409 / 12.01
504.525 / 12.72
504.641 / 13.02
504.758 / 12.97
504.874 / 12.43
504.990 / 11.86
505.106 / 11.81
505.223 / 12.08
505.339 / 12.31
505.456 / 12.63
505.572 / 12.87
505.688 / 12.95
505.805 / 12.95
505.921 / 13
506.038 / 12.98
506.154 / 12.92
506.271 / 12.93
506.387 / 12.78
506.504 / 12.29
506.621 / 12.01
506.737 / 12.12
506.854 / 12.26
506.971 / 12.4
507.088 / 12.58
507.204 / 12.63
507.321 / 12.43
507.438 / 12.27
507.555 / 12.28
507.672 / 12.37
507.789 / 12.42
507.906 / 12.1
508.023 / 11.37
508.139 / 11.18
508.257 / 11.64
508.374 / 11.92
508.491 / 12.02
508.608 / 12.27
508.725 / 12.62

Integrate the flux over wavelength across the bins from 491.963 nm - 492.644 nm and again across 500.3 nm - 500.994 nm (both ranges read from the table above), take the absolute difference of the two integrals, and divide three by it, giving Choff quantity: 6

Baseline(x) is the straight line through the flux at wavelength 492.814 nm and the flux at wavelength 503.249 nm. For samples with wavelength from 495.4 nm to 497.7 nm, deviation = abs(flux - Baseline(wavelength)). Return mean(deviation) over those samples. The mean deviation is 0.49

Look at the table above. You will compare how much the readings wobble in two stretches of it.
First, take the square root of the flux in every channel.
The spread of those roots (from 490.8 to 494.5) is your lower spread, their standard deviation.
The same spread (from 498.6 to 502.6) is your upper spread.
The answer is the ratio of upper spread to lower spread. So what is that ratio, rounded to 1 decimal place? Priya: 0.7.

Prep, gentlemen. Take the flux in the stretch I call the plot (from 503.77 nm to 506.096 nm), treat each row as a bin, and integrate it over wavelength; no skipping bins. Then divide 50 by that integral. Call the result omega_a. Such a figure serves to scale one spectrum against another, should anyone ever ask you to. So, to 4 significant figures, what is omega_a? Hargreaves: 1.751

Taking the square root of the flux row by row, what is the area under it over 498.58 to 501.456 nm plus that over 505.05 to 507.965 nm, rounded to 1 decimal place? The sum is 20.4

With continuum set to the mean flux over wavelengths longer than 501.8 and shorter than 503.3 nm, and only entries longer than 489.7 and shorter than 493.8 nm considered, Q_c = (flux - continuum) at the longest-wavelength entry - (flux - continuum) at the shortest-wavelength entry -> -0.88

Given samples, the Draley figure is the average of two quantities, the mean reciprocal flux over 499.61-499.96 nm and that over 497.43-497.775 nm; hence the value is 0.0765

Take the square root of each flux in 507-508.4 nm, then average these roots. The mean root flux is 3.48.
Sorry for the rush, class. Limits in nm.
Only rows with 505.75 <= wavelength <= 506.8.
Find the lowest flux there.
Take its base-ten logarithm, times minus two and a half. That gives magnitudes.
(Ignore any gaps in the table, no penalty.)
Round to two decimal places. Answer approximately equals -2.70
